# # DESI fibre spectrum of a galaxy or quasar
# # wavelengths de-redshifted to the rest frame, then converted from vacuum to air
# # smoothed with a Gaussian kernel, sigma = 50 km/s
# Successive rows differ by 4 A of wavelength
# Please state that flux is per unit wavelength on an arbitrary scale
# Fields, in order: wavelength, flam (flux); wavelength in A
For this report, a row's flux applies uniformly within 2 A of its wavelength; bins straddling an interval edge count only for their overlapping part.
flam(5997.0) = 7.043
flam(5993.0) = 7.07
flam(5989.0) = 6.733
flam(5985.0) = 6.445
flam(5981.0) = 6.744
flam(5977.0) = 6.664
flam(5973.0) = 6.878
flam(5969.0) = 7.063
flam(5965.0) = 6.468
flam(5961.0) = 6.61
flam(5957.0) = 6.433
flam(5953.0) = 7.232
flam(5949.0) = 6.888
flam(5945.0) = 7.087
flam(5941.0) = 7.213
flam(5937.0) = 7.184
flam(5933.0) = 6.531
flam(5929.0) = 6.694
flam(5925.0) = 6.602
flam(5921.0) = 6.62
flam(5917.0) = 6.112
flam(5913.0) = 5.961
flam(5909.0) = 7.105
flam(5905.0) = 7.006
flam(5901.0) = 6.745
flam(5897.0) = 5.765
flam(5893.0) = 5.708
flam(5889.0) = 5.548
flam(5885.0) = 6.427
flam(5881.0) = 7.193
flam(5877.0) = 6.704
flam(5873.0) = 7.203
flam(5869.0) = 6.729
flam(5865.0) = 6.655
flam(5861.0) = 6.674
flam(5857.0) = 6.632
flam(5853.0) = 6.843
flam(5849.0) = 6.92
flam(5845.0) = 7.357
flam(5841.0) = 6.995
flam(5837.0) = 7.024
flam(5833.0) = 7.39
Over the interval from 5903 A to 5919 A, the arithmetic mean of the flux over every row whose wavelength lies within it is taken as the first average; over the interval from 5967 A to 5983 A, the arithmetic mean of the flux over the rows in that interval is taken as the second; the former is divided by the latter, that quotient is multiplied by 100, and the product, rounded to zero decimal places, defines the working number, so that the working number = 96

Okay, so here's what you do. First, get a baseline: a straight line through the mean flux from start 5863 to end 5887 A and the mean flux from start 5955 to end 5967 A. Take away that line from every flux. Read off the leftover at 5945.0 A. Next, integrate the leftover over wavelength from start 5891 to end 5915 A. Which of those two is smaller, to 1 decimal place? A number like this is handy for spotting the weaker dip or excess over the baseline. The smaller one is -8.0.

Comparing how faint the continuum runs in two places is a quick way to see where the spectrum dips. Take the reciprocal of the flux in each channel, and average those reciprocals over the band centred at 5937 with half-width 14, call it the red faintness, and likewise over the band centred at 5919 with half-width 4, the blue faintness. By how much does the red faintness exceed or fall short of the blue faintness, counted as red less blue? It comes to -0.012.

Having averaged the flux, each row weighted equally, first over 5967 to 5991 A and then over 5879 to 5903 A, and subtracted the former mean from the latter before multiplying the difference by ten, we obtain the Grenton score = -5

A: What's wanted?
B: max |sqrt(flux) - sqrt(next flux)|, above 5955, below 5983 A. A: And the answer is 0.11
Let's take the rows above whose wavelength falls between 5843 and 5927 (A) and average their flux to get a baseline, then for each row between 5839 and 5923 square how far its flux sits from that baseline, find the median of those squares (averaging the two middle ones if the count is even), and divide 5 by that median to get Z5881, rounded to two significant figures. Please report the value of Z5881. 31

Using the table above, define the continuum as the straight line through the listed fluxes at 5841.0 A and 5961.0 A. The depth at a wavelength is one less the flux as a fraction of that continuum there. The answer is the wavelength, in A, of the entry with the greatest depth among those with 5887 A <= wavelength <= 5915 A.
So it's 5889.0 A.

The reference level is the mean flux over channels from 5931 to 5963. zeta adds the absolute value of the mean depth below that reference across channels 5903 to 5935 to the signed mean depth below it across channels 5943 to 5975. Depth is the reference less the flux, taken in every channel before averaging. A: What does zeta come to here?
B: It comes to 0.38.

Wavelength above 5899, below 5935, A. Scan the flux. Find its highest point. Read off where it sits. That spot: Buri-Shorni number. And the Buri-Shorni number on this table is 5909.0 A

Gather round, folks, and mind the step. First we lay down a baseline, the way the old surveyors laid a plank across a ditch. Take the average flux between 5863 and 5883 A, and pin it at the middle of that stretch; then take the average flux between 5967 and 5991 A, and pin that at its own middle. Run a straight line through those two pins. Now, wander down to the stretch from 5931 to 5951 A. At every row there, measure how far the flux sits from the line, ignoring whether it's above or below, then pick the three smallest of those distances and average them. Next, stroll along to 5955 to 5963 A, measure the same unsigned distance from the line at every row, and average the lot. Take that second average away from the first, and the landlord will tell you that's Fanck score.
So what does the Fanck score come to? -0.04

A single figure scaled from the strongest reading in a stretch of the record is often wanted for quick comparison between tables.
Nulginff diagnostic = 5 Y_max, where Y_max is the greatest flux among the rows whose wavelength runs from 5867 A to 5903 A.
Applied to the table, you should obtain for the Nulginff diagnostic 36.0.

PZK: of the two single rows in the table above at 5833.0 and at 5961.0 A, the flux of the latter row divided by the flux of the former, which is 0.89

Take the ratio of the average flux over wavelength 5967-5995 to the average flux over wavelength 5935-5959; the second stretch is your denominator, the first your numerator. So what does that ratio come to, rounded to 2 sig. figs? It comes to 0.97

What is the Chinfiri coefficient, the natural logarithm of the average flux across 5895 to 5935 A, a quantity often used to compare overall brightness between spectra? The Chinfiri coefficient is 1.87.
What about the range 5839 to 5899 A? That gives 1.89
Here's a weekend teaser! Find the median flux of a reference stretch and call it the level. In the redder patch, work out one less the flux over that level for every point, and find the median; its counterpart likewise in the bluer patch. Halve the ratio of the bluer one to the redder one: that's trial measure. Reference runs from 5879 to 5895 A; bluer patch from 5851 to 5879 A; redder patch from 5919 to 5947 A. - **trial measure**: 0.51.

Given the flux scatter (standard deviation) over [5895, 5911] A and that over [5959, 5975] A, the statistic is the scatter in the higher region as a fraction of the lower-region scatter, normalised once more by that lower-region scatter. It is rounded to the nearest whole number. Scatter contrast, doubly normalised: 1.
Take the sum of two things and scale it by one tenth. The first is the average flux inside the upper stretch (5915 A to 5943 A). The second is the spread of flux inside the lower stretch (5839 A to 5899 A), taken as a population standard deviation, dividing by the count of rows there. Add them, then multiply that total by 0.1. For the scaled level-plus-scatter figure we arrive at 0.72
